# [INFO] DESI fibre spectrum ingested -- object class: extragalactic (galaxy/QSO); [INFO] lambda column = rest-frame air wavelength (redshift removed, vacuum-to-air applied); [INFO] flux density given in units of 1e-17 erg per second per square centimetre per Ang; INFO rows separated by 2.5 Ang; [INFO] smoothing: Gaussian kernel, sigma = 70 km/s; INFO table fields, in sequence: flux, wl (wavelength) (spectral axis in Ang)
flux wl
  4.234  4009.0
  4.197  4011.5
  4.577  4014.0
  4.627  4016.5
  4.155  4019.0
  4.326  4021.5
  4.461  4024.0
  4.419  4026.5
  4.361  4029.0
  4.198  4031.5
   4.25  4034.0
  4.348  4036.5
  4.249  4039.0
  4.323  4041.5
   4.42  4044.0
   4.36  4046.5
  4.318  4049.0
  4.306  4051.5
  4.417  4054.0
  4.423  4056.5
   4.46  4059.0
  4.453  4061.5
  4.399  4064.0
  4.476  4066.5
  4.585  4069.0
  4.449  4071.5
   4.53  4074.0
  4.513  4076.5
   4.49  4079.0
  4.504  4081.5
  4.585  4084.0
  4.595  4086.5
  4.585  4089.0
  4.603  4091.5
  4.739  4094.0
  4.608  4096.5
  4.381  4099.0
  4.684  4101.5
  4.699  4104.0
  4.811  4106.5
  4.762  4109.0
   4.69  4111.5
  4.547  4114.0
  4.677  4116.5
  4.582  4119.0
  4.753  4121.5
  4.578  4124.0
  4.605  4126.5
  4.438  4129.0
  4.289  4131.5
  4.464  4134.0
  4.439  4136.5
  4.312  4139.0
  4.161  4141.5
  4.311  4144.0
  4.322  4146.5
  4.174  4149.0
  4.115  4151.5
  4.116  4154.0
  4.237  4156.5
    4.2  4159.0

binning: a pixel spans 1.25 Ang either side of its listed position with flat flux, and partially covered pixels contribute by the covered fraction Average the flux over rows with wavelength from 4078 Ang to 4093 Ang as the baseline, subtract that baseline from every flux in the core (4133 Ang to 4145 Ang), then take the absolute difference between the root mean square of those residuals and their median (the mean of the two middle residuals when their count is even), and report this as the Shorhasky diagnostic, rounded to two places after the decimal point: 0.50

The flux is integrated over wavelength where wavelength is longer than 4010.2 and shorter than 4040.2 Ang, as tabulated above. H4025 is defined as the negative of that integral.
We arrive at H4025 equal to -130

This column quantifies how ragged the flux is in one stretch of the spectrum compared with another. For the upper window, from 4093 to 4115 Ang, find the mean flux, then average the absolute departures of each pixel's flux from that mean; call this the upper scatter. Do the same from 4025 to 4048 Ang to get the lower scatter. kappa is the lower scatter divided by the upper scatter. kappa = 0.64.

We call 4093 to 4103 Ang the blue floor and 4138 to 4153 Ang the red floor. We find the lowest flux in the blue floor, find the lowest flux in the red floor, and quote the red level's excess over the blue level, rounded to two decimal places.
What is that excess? -0.27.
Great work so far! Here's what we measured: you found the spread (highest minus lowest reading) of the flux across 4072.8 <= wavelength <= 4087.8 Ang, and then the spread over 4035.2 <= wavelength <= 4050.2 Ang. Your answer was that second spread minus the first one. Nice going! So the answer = 0.07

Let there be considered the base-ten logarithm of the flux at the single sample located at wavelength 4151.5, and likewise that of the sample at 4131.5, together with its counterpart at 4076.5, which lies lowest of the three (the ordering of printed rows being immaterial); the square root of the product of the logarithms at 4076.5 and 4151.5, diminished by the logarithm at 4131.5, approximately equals 0.002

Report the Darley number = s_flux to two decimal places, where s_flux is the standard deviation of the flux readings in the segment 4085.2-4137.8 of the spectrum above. 0.13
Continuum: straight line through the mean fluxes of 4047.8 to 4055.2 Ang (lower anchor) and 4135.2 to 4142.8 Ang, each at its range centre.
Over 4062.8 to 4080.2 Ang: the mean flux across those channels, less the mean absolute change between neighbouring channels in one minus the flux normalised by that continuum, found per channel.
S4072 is 4.47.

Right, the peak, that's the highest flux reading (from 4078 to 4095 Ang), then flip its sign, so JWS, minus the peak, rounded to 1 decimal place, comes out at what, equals -4.7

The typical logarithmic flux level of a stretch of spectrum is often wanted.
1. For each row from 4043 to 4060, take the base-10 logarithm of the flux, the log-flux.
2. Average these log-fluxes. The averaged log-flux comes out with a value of 0.642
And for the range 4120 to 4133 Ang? 0.656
